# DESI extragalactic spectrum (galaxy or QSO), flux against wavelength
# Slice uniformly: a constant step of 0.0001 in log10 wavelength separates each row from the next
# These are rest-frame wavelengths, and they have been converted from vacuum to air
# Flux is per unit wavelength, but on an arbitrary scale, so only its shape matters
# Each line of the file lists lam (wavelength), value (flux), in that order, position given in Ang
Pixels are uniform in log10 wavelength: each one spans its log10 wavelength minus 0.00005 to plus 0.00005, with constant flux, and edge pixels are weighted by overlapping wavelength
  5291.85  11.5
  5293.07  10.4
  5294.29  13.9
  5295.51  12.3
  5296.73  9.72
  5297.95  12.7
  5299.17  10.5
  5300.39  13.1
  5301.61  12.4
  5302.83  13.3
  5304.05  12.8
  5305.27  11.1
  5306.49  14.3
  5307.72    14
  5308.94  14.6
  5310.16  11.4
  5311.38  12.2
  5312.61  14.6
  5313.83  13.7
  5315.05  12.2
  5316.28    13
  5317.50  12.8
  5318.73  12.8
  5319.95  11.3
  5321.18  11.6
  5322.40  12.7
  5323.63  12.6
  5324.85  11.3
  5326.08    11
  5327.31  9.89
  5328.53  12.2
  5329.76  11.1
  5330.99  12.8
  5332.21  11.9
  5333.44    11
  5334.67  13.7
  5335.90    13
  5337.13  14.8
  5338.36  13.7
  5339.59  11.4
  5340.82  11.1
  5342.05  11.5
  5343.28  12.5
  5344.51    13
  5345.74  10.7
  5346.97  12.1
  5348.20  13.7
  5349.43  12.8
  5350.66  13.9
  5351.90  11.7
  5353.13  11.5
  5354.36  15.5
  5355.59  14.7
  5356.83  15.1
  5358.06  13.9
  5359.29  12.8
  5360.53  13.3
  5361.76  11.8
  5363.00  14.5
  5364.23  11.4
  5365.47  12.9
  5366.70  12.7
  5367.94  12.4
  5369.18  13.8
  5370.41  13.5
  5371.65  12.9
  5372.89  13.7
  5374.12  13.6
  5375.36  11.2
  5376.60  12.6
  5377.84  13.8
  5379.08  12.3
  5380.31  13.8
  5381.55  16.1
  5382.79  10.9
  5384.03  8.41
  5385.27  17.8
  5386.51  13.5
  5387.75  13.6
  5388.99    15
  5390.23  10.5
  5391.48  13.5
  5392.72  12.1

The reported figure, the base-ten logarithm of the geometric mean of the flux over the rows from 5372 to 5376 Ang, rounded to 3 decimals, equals 1.106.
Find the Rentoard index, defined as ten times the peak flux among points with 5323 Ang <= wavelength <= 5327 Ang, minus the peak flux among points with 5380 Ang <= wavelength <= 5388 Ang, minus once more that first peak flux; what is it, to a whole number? 96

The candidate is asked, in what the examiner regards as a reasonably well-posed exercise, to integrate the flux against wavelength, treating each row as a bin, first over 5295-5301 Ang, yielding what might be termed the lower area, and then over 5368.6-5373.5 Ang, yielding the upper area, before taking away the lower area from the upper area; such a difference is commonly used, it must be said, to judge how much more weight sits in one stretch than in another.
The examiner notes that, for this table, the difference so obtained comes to -4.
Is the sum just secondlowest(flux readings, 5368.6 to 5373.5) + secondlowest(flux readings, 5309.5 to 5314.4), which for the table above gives 25.7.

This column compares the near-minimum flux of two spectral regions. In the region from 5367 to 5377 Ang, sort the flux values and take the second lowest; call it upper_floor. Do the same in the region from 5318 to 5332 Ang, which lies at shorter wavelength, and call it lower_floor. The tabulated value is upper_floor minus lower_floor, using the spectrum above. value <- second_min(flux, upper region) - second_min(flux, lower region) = 1.4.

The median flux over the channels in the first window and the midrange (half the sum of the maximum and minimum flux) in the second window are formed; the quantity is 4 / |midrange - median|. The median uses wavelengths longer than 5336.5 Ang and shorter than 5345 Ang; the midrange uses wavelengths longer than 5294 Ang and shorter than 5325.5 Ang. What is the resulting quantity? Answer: 12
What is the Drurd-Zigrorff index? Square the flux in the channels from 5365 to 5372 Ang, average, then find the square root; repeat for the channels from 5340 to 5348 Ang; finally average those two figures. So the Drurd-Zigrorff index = 12.4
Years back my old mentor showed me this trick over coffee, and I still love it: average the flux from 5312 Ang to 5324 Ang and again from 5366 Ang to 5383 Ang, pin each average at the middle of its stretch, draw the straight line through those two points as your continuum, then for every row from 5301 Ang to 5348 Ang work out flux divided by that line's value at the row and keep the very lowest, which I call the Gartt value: 0.773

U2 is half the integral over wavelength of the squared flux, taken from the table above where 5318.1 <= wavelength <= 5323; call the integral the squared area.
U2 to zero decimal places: 360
